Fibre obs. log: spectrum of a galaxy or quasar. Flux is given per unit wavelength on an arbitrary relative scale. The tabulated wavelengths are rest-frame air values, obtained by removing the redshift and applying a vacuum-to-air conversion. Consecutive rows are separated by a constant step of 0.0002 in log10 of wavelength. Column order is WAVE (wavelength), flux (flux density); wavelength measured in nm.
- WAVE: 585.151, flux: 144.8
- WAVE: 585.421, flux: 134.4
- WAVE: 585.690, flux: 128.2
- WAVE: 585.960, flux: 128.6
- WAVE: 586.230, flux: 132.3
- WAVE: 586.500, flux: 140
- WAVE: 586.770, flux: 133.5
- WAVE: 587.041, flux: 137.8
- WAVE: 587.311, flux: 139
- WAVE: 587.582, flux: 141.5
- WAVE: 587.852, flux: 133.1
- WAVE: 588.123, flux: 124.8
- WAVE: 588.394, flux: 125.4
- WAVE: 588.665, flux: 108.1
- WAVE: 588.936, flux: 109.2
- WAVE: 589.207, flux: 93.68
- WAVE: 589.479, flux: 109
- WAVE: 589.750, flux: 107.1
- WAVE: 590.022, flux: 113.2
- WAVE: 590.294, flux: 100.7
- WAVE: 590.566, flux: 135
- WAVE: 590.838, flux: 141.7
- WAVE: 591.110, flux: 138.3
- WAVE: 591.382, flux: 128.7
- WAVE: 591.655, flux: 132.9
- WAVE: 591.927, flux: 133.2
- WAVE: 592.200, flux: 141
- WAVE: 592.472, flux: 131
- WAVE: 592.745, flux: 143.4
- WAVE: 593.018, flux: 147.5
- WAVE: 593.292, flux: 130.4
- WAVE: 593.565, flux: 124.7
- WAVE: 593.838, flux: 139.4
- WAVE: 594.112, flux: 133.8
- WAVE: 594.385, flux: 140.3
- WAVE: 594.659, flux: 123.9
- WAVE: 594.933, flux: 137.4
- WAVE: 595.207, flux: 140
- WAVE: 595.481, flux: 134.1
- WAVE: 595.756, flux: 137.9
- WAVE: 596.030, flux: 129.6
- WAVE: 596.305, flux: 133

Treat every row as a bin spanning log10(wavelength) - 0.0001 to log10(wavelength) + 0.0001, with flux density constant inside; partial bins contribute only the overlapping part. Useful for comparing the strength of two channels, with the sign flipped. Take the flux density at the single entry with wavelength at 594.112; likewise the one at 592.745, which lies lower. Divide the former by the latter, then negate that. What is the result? -0.93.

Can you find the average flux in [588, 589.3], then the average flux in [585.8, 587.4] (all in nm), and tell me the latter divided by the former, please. 1.20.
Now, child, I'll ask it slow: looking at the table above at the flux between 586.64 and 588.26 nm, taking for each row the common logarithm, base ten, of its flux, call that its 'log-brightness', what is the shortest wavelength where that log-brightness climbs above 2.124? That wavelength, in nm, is 586.770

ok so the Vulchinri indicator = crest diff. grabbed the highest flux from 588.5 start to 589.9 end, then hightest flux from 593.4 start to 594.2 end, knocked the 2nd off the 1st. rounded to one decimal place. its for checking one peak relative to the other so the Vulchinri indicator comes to -30.2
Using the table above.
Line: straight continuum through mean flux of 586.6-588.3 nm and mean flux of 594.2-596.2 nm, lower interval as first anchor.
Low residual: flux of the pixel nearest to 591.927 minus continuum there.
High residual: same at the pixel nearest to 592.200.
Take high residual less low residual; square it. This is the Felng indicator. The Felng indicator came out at 61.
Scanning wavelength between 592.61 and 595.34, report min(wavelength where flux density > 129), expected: 592.745 nm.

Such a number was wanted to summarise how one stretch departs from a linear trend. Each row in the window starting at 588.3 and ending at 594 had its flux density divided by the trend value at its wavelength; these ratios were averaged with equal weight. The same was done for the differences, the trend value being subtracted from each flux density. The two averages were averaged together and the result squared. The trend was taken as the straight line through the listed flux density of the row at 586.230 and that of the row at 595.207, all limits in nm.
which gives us 26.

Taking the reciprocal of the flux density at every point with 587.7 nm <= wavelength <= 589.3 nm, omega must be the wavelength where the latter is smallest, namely 587.852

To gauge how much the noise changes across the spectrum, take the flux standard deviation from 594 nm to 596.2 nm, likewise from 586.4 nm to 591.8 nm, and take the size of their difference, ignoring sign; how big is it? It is 10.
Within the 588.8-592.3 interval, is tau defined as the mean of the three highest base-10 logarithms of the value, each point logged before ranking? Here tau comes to 2.15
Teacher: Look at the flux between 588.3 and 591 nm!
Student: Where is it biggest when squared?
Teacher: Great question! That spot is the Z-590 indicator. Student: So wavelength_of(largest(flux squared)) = 590.838 nm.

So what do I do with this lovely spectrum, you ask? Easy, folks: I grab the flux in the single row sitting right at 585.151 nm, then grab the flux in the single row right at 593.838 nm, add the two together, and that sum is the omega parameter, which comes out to 284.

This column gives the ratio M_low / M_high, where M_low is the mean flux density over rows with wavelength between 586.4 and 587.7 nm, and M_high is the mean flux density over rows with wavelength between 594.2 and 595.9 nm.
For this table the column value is 1.02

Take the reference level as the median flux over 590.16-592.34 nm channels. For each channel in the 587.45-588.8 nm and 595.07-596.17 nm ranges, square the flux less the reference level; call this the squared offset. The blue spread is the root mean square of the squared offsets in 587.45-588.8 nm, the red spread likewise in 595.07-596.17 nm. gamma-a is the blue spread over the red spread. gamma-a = 14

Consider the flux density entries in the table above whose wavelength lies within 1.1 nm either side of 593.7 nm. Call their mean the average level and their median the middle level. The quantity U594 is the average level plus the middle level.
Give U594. 272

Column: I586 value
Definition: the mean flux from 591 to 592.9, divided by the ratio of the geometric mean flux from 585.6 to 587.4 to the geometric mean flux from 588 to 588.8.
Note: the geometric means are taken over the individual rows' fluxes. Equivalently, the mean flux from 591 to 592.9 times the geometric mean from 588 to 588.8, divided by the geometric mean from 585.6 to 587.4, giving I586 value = 120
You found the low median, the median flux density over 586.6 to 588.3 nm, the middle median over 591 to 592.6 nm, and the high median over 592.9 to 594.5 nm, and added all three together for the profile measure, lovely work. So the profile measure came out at 405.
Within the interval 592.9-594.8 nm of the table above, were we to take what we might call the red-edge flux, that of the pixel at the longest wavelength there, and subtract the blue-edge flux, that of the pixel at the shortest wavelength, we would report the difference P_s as -24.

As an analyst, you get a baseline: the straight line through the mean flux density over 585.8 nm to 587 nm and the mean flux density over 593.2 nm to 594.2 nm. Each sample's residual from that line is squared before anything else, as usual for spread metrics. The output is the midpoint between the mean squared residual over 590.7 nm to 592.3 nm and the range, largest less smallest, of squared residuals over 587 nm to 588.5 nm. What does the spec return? 53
